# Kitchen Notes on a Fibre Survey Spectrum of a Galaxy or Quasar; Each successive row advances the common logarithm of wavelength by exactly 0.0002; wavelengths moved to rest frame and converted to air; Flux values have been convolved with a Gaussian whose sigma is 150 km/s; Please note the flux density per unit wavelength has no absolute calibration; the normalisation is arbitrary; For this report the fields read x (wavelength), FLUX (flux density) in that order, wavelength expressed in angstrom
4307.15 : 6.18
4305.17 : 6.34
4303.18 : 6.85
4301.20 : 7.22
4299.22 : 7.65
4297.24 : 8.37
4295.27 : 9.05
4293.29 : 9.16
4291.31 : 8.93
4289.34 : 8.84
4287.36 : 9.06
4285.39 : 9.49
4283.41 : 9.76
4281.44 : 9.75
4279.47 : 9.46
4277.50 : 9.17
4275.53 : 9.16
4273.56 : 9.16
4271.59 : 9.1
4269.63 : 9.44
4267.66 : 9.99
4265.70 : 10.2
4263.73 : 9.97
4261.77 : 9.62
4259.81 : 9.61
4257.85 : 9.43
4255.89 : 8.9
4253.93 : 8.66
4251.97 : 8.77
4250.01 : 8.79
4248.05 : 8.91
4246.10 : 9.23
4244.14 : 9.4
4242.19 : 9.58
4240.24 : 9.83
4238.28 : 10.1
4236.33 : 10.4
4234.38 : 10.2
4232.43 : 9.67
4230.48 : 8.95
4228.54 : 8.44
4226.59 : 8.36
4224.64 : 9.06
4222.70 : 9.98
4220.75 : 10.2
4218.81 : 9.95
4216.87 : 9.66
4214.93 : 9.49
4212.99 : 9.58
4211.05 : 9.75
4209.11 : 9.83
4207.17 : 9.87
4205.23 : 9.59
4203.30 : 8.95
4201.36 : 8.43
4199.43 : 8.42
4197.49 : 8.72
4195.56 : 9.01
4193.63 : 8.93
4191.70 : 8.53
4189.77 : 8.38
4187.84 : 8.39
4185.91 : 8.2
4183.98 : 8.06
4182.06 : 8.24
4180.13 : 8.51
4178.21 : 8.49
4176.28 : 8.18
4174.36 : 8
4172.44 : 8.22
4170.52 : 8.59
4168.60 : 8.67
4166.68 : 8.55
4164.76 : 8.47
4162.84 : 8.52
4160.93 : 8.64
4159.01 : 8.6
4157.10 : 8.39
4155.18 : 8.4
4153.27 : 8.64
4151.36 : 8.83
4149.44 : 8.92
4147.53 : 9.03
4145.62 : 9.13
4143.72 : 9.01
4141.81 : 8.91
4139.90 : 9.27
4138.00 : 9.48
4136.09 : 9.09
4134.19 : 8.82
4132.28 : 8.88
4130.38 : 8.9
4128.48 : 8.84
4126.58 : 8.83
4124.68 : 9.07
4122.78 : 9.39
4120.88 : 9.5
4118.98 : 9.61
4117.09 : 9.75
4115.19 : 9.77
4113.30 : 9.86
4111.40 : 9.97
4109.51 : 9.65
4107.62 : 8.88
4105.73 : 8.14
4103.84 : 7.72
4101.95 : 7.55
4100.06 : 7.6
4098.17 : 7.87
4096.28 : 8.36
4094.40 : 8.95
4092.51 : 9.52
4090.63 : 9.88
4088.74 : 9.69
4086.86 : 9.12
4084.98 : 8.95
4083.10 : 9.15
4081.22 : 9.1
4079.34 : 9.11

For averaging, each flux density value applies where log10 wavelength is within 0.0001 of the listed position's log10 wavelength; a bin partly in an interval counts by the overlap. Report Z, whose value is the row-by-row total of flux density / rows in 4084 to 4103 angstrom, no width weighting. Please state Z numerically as 87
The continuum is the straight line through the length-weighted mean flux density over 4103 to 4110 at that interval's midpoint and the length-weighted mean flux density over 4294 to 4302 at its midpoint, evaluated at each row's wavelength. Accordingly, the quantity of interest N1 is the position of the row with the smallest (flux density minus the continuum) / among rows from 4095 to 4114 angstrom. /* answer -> 4101.95 angstrom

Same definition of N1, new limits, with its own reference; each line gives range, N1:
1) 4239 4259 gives 4253.93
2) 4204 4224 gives 4214.93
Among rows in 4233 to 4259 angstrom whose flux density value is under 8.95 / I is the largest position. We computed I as 4255.89 angstrom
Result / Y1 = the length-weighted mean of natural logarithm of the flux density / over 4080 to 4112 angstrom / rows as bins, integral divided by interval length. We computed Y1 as 2.17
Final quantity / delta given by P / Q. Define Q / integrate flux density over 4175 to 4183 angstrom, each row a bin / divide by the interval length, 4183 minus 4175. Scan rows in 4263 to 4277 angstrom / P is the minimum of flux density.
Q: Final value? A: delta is 1.09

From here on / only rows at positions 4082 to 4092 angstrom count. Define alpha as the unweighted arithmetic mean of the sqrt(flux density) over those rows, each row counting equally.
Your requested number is 3.06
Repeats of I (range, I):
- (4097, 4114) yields 4107.62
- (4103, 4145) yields 4141.81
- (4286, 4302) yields 4301.20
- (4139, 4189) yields 4187.84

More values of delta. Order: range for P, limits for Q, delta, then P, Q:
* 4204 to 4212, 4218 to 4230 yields 1.03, 9.59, 9.3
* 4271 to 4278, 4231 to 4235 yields 0.93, 9.1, 9.8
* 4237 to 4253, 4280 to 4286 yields 0.91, 8.77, 9.7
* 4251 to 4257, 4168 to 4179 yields 1.04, 8.66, 8.3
